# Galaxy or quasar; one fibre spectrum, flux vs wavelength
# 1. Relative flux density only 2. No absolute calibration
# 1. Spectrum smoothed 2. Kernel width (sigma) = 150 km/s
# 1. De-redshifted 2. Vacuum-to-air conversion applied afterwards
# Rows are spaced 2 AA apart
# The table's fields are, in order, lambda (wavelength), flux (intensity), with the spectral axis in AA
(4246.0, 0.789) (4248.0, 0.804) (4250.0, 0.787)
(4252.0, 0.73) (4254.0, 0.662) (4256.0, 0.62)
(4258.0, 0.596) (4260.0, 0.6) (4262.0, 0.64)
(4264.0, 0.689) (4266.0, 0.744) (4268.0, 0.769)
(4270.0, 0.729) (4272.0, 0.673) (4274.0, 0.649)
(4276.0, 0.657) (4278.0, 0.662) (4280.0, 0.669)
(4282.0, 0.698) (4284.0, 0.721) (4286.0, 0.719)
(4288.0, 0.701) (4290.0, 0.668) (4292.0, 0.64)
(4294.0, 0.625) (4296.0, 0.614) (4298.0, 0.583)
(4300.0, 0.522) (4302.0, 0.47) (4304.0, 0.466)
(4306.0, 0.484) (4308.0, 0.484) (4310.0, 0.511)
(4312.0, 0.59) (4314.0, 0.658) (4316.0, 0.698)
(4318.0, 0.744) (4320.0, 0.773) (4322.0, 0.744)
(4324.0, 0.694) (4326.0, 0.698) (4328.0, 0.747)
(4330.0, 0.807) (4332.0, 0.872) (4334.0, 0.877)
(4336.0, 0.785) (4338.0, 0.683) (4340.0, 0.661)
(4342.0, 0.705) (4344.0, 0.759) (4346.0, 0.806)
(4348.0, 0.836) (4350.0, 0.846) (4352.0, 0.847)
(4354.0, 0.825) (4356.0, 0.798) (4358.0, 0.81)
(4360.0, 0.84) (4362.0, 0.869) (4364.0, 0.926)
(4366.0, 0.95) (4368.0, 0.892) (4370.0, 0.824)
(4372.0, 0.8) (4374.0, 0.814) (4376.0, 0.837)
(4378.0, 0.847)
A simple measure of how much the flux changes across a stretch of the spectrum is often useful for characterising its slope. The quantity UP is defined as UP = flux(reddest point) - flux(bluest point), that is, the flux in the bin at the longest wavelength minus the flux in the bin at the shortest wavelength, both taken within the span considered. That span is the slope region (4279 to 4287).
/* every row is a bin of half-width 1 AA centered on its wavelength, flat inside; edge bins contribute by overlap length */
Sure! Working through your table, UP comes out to 0.050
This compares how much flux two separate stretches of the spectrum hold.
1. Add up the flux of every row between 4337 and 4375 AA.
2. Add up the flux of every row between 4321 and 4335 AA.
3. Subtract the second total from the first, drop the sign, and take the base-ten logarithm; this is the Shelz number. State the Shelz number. 1.00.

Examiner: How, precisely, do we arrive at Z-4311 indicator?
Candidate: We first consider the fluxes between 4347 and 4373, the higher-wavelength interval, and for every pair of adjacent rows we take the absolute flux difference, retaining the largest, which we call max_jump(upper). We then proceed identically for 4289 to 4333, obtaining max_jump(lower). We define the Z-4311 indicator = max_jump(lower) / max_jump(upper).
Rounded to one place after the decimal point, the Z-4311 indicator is 1.2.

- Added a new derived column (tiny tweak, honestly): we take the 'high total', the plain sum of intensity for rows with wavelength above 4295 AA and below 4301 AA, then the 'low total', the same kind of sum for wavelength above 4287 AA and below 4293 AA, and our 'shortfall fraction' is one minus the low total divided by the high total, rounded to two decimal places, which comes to -0.17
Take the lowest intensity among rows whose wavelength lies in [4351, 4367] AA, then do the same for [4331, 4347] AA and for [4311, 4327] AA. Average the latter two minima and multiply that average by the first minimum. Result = 0.50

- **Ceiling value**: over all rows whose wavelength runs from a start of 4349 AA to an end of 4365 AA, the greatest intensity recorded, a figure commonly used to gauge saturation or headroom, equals 0.926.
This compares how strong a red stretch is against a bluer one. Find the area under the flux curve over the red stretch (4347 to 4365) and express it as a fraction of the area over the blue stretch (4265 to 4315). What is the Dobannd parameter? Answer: 0.48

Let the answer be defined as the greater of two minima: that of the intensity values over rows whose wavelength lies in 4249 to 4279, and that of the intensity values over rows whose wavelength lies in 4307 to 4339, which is 0.60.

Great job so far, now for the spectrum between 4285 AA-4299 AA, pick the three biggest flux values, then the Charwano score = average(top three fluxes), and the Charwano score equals 0.70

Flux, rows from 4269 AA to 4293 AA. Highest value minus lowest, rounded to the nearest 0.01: 0.09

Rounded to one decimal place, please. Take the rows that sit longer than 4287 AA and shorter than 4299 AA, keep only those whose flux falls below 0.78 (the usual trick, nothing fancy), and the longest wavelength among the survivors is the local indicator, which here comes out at 4298.0 AA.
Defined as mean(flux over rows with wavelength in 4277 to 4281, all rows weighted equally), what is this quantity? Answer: 0.67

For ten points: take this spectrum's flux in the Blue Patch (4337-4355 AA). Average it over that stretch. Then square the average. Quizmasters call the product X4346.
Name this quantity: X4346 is 0.60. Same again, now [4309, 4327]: 0.46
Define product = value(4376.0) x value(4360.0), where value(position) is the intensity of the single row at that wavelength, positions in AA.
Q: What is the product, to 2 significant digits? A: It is 0.70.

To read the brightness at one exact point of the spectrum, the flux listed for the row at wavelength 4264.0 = 0.689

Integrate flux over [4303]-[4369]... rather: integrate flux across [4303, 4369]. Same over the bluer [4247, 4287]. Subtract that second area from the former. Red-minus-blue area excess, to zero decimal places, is 22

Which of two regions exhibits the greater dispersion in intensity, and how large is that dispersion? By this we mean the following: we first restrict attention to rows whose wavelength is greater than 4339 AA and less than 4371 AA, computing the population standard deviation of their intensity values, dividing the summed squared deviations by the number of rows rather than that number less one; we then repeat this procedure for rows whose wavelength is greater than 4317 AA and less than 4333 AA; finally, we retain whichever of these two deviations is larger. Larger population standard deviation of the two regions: 0.071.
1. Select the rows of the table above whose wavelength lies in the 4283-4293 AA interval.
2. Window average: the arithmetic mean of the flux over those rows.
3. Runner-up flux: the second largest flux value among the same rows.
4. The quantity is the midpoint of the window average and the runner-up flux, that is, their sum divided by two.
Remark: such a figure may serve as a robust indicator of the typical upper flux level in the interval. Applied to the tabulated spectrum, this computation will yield 0.70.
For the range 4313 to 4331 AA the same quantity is 0.75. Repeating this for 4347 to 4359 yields 0.84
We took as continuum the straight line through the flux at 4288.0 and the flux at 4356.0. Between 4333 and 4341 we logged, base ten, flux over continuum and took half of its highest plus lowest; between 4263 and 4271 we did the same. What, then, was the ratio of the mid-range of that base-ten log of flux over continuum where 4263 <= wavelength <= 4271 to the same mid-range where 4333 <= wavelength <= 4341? -6.7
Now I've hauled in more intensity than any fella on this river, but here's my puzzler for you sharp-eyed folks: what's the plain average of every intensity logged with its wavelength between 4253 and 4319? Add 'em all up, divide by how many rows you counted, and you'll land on 0.635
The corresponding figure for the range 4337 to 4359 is 0.780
